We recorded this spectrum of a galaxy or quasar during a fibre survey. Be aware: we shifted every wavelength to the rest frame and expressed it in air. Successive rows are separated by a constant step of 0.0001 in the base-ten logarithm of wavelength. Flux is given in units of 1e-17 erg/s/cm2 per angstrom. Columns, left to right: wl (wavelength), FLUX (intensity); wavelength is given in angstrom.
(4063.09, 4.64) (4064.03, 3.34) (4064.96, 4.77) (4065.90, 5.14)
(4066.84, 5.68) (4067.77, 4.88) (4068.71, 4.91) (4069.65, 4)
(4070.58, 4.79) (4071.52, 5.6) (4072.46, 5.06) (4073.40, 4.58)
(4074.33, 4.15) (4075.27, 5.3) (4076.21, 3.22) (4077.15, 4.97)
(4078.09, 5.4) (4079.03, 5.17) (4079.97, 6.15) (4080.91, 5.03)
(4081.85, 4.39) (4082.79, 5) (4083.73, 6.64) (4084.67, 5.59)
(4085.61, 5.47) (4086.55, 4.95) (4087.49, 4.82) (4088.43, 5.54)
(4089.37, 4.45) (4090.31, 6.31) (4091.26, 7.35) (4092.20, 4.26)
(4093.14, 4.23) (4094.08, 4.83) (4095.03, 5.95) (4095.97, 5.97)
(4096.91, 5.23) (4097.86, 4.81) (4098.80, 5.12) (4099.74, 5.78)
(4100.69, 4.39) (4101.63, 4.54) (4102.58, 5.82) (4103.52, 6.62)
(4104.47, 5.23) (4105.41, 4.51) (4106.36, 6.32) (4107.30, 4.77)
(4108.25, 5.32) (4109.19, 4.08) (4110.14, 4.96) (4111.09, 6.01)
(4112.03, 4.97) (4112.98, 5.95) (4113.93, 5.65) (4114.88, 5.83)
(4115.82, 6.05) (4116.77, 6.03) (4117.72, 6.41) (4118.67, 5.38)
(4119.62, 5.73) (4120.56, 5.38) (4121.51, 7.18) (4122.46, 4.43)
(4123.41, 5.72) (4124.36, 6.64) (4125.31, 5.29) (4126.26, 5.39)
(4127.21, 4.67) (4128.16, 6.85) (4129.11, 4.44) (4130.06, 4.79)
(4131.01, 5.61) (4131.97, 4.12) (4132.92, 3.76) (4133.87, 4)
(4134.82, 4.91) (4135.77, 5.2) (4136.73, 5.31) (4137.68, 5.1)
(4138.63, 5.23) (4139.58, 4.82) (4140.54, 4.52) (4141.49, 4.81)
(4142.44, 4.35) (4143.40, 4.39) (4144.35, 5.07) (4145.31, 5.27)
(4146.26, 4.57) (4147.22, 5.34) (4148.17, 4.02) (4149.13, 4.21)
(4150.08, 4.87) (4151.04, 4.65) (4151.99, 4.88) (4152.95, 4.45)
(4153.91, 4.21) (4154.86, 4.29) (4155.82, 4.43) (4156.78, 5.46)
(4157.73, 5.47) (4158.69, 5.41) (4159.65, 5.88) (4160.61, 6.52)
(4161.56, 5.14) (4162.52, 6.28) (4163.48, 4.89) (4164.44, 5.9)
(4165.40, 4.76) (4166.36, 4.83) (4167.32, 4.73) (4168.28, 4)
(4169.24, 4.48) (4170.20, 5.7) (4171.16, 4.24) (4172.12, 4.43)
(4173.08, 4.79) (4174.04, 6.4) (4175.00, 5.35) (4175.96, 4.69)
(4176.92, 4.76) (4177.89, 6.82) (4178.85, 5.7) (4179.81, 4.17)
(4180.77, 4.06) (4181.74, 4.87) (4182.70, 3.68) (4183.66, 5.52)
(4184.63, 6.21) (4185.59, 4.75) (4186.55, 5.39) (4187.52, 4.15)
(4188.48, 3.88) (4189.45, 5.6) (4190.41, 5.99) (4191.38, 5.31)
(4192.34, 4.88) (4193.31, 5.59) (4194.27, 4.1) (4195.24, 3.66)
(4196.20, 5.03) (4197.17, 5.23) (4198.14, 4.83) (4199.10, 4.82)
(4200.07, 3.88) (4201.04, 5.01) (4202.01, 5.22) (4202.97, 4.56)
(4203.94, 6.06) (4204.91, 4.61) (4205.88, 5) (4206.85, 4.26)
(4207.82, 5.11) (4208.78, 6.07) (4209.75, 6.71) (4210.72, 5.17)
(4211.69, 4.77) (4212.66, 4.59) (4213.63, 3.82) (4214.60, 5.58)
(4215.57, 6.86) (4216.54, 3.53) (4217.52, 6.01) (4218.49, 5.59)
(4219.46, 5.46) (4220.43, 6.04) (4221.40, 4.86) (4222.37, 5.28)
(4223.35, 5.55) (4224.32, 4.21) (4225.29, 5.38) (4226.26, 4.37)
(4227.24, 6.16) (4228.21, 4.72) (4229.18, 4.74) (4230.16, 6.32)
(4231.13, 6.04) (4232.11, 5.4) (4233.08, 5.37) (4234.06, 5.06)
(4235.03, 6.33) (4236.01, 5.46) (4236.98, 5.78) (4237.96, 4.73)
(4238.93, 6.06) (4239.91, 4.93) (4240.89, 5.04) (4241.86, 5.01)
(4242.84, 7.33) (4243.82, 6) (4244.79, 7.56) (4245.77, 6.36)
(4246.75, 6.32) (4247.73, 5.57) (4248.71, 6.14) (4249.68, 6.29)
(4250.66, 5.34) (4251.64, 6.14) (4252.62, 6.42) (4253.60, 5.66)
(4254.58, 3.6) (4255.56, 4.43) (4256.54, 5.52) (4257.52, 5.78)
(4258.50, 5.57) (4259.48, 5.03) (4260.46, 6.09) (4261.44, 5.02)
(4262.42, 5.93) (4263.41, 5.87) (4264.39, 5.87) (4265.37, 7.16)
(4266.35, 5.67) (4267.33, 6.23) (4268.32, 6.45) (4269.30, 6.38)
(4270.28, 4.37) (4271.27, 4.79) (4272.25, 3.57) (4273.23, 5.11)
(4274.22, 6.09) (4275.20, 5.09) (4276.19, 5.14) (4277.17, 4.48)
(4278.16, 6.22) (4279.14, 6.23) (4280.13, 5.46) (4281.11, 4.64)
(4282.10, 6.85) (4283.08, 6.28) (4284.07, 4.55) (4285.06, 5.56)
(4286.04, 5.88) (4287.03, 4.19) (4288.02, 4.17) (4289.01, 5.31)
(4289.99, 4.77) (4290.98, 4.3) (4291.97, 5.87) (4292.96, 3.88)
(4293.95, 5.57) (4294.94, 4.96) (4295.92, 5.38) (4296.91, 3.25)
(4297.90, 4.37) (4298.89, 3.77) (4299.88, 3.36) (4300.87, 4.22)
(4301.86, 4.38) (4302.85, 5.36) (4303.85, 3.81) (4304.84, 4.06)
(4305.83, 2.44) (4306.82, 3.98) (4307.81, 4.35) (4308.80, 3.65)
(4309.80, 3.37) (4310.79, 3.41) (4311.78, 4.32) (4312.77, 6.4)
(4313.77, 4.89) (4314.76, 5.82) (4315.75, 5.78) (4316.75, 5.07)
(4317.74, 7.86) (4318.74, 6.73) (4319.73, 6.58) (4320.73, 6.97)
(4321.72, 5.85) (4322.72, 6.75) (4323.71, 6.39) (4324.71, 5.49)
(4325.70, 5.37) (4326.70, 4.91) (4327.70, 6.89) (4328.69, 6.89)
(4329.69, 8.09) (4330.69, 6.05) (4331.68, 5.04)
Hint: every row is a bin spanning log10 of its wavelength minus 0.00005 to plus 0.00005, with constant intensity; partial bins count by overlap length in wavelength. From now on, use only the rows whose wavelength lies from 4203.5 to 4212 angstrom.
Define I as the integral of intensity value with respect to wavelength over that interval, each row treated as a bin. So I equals 45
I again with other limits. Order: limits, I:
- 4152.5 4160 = 37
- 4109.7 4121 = 64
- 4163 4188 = 124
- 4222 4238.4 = 88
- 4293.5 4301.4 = 34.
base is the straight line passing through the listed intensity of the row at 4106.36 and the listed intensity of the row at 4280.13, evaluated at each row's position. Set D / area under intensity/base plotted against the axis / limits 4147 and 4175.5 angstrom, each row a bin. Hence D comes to 24 angstrom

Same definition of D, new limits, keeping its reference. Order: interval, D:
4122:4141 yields 15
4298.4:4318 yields 16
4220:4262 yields 41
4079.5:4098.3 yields 16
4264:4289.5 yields 25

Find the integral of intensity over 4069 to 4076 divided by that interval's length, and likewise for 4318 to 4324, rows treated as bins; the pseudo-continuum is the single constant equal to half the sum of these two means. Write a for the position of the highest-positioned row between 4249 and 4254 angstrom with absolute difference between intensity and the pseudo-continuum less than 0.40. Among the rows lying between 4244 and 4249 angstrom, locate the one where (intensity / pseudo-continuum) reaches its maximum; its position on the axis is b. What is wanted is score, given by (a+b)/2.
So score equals 4249.2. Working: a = 4253.60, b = 4244.79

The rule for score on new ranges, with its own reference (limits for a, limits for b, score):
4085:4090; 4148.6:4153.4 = 4120.2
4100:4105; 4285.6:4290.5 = 4194.3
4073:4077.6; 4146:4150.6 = 4111.2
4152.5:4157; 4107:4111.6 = 4133.9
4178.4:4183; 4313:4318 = 4248.3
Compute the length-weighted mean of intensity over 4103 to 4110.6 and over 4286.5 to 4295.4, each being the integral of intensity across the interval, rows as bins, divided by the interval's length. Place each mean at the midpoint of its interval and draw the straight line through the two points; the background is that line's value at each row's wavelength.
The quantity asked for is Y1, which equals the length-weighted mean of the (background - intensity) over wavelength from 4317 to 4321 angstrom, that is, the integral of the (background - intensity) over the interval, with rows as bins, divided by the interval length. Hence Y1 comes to -2.2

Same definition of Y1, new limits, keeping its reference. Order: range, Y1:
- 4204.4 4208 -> 0.3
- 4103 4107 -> -0.4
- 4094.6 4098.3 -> -0.2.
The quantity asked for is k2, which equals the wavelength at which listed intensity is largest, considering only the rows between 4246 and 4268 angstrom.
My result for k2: 4265.37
